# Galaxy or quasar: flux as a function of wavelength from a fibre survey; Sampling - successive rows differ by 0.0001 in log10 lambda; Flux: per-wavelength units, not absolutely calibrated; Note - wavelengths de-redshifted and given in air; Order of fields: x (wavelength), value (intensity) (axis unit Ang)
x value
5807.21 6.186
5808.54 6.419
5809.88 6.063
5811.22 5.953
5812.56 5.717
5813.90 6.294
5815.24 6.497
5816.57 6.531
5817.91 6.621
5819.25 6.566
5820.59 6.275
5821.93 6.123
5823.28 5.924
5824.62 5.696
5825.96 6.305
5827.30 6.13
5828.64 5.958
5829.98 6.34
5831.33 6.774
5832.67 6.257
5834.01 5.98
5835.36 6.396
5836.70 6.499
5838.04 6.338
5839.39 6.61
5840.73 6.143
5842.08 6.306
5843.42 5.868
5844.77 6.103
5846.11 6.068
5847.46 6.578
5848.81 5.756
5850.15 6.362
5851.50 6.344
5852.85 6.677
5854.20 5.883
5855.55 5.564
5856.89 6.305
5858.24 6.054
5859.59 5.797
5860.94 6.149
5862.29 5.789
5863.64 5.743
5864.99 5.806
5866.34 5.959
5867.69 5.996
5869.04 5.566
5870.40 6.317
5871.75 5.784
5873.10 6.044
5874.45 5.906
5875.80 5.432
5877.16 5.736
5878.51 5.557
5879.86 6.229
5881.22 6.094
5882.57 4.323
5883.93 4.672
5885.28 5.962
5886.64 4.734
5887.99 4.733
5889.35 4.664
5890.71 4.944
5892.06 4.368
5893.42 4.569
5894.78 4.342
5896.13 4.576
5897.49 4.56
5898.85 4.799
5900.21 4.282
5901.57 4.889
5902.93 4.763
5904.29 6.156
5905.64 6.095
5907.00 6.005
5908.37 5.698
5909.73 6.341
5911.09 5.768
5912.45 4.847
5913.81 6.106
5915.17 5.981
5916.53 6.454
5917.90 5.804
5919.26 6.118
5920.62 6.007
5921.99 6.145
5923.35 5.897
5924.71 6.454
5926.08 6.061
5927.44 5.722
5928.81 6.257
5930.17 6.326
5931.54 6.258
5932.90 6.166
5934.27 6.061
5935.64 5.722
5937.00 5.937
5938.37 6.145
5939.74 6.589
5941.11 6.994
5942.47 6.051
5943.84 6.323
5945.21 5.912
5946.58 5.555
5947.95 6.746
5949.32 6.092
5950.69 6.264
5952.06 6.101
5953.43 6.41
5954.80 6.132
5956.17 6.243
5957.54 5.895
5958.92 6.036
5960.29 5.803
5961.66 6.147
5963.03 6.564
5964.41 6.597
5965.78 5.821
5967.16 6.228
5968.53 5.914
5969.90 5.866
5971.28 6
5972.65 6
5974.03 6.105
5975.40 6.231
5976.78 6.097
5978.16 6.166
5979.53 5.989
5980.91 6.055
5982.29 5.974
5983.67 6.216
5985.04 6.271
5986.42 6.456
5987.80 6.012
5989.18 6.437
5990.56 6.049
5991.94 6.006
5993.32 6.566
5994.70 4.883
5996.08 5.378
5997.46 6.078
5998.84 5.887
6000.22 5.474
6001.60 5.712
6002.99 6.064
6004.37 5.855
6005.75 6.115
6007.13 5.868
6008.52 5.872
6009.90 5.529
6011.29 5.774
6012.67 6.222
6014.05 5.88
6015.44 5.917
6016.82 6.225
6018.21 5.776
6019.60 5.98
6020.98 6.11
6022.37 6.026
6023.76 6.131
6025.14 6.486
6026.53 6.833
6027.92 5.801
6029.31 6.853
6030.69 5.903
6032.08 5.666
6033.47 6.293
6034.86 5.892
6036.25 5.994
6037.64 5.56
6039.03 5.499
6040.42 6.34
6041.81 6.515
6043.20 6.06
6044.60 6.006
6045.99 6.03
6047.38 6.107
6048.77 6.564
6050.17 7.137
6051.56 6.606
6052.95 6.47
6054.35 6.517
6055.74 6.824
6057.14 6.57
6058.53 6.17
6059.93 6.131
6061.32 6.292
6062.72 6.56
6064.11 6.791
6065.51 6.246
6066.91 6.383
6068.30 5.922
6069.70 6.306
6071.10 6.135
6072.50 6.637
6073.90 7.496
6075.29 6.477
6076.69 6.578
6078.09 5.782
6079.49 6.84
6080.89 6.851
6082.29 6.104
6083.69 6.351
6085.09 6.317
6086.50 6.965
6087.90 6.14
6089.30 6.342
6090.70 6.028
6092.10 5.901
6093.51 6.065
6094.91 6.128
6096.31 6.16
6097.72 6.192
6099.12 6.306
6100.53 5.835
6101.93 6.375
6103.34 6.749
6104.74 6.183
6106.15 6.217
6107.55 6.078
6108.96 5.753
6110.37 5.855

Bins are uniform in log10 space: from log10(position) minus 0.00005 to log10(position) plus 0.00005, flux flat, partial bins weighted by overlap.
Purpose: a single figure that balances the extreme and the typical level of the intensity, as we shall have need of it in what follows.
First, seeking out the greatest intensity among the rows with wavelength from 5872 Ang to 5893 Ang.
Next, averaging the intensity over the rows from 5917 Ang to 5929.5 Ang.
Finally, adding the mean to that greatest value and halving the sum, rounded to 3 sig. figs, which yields 6.14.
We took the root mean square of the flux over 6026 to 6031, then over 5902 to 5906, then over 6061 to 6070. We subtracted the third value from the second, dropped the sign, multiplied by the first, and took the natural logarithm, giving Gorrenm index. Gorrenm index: 1.4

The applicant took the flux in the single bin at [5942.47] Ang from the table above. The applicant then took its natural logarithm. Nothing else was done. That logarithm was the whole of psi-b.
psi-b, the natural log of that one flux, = 1.800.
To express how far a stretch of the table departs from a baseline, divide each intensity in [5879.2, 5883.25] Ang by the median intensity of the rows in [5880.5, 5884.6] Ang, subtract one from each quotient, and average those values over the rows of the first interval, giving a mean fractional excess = 0.19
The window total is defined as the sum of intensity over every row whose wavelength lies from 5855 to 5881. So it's 112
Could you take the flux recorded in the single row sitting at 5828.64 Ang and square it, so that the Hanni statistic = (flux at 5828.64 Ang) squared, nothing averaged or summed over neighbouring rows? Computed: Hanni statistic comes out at 35.5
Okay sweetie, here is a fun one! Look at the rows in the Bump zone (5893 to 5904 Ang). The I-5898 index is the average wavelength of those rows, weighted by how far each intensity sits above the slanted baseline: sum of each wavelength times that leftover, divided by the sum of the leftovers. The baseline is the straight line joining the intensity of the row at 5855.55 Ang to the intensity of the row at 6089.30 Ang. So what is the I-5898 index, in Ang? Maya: 5897.9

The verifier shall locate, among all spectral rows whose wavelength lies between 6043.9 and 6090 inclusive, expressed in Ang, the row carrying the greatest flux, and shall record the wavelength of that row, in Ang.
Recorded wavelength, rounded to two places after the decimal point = 6073.90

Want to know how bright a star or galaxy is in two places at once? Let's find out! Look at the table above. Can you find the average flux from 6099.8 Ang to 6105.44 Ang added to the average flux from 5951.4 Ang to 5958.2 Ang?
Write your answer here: 12.4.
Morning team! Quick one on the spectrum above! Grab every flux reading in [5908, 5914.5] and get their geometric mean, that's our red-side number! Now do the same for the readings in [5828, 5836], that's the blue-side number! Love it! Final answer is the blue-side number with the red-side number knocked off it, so 0.5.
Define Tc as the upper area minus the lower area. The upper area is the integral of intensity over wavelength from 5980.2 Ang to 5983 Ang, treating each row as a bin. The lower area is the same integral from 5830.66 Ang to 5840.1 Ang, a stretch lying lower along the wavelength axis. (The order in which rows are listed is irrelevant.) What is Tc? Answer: -44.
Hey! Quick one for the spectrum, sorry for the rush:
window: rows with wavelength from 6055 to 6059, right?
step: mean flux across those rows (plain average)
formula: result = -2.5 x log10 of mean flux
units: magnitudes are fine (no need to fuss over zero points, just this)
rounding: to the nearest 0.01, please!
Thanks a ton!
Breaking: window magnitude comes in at -2.04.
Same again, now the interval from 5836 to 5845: -1.99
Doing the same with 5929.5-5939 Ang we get -1.96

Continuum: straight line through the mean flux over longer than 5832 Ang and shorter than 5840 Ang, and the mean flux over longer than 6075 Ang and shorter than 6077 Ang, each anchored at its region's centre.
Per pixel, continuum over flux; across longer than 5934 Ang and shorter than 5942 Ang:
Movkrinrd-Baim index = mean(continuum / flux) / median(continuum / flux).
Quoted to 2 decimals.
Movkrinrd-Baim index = 0.98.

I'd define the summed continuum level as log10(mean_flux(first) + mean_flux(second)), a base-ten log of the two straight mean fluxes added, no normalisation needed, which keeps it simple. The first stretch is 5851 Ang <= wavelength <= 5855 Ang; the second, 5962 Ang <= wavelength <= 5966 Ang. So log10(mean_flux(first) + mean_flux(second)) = 1.10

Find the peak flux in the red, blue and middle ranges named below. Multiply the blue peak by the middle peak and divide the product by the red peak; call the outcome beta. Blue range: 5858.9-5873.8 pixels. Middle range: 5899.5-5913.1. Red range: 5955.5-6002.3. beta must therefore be 6.1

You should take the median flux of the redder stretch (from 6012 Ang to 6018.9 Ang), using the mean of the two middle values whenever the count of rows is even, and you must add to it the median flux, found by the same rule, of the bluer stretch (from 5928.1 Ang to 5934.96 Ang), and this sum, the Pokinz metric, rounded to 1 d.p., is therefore 12.2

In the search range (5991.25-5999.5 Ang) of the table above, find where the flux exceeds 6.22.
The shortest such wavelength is 5993.32 Ang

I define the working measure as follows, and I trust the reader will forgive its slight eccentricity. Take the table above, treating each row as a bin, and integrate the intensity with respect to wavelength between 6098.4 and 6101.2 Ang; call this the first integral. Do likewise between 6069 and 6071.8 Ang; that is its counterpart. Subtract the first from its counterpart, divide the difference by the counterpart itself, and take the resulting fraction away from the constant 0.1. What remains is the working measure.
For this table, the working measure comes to 0.08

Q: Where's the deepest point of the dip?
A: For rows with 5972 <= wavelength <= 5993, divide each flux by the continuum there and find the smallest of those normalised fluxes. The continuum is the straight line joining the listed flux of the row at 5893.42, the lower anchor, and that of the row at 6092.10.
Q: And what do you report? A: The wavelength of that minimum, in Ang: 5991.94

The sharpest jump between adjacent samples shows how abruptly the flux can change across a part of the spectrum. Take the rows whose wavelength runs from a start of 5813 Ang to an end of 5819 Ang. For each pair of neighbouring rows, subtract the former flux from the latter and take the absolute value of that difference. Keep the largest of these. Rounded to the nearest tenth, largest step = 0.2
